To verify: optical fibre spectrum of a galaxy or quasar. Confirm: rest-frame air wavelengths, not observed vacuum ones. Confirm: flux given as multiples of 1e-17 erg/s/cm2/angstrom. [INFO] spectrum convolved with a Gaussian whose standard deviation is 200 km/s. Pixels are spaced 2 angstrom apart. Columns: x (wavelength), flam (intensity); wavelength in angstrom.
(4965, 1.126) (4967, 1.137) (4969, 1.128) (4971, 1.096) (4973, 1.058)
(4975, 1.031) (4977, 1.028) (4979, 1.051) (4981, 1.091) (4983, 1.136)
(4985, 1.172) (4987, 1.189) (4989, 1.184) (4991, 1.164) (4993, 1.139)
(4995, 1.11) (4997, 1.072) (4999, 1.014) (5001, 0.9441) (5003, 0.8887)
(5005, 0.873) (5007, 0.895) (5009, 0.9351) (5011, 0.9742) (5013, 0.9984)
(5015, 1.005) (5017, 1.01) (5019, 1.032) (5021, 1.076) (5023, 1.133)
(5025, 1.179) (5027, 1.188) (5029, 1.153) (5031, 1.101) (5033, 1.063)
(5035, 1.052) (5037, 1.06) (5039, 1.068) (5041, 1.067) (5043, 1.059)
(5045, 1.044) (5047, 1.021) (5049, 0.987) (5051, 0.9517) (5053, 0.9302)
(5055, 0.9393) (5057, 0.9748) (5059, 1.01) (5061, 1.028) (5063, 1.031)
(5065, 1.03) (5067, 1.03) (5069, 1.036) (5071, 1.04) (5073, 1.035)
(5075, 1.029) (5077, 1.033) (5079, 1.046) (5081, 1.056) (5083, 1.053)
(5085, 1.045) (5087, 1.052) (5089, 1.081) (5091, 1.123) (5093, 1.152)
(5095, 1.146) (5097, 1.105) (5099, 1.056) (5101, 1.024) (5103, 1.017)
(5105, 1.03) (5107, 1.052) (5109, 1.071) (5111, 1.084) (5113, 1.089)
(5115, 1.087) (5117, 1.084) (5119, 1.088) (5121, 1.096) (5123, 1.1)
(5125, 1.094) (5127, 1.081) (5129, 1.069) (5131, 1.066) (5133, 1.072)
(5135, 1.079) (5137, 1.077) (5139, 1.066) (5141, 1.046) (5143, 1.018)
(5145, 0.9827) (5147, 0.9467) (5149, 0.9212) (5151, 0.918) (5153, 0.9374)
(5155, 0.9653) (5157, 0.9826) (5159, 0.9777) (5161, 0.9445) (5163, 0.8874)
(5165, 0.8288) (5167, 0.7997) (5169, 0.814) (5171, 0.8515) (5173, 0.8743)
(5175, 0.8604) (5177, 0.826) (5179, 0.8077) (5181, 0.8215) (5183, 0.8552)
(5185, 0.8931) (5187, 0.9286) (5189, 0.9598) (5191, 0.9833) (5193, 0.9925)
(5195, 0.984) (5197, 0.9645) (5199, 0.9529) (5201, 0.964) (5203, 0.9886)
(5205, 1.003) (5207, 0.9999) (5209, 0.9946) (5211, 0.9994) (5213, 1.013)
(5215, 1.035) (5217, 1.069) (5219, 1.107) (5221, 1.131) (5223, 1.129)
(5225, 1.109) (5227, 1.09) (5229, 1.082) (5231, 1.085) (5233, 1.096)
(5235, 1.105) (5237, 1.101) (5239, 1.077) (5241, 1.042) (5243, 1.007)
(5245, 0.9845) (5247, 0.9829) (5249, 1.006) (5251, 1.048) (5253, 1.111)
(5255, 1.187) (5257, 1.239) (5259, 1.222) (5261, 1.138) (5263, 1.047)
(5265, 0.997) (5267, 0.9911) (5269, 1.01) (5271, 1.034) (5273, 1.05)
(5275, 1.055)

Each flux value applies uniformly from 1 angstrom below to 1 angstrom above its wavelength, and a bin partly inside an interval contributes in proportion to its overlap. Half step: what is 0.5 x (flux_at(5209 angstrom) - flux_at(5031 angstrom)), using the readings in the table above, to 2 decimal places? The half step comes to -0.05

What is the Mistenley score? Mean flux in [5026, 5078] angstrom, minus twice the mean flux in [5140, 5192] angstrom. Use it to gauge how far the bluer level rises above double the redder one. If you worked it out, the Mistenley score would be -0.78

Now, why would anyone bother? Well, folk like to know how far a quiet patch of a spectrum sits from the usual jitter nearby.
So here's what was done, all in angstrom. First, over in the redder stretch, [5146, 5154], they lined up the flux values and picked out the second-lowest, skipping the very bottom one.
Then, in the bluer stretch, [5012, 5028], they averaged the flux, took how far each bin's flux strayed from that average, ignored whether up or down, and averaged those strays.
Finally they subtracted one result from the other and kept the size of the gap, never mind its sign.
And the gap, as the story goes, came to 0.85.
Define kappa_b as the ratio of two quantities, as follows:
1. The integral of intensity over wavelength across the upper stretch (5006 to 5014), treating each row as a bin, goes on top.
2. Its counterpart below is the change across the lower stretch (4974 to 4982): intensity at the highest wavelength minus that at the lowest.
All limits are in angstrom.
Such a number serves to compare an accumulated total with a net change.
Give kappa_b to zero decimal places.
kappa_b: 127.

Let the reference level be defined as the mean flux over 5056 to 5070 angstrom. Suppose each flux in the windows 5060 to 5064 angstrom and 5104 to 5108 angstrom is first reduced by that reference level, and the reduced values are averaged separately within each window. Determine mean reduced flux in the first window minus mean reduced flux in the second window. -0.01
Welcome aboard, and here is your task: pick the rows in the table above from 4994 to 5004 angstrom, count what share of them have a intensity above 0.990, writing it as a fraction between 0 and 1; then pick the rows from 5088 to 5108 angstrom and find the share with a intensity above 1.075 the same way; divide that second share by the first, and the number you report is 0.83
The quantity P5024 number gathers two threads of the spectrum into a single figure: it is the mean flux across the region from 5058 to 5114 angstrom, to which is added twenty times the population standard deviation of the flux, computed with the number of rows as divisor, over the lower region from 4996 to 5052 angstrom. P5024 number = 2.66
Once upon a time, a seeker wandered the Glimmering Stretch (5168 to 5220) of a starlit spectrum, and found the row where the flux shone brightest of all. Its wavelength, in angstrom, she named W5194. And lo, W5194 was 5219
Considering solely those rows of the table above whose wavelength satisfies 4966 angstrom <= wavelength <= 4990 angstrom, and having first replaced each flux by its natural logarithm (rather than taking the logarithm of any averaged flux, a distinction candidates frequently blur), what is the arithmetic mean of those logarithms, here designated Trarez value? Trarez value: 0.10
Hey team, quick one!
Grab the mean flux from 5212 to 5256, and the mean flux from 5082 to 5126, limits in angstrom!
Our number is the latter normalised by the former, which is 1.01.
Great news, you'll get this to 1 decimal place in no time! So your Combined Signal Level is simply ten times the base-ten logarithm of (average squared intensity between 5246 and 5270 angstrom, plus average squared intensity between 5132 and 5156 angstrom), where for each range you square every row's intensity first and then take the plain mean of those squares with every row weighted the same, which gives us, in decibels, 3.4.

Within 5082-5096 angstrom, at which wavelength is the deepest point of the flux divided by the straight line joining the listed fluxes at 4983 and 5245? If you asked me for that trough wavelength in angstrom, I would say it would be 5085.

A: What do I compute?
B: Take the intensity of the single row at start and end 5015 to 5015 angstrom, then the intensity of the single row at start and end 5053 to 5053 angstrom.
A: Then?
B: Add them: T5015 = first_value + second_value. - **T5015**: 1.94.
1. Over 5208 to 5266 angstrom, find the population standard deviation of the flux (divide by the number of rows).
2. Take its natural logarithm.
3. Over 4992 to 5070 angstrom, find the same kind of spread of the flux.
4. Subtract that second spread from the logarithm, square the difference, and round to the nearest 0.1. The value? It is 7.7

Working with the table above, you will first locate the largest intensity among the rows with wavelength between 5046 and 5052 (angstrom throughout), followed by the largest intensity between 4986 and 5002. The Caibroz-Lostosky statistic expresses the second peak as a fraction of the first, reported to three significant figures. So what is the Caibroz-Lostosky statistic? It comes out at 1.16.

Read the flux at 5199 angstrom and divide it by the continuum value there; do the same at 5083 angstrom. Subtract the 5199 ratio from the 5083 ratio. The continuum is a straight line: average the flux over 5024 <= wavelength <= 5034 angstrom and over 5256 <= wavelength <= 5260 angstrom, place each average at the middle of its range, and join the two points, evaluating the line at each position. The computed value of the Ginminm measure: 0.12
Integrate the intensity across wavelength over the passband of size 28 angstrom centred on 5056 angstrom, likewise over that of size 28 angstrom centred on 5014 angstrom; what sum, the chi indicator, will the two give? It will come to 56.4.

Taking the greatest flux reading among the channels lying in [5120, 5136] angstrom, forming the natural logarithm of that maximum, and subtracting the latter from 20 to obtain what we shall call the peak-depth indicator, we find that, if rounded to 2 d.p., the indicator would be 19.90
